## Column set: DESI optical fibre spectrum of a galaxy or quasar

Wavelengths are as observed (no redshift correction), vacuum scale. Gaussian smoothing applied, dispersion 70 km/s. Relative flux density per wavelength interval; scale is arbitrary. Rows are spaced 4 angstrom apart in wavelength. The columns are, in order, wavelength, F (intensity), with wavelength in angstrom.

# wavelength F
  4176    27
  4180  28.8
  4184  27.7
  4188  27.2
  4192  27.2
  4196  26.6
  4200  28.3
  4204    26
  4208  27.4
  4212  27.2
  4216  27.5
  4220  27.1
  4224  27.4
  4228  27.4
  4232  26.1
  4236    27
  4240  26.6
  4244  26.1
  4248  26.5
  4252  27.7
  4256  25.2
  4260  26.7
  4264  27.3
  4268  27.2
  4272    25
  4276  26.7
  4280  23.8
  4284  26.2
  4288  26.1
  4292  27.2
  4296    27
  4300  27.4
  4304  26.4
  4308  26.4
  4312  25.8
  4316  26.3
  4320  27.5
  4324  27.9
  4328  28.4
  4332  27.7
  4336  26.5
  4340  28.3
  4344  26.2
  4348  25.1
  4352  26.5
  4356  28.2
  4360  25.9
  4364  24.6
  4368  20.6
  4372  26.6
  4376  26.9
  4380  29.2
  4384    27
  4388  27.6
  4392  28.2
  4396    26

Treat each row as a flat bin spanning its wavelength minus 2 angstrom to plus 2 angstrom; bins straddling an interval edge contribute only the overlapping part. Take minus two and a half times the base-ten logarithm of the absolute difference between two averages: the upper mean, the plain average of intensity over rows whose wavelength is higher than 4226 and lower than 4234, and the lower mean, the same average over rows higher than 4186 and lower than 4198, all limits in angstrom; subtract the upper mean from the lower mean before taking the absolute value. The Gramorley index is 1.5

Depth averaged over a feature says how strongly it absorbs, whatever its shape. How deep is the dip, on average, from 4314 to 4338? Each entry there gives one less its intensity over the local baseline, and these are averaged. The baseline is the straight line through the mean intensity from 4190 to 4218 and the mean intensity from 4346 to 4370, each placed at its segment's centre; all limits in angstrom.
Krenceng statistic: -0.071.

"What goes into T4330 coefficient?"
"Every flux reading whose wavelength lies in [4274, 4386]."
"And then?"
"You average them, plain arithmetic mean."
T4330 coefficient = 26.5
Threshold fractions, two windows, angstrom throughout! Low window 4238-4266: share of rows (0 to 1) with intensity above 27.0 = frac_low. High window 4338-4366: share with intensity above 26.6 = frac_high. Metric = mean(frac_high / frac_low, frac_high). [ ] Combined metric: 0.64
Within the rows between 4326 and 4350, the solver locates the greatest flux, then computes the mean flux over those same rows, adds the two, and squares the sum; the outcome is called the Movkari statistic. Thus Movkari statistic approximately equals 3073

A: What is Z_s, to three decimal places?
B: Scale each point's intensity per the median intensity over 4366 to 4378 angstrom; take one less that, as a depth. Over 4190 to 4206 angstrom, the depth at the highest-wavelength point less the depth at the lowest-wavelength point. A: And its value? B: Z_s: 0.045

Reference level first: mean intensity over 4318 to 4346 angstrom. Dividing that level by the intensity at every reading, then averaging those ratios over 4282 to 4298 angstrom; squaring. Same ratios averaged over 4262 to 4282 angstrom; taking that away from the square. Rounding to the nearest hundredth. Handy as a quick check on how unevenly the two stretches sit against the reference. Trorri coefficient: 0.01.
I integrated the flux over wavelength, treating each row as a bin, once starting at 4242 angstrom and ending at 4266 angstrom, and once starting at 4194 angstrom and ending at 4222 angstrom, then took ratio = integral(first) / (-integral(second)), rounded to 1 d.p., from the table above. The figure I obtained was -0.8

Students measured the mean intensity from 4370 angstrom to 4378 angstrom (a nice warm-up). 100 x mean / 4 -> 669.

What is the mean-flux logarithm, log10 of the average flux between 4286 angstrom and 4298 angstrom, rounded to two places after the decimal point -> 1.43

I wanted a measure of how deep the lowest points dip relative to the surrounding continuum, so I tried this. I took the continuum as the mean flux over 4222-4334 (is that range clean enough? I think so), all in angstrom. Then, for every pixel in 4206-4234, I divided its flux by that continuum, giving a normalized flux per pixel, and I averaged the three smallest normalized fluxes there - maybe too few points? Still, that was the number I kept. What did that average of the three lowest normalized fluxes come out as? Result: 1.00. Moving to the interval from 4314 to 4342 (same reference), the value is 1.00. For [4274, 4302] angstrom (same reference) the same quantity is 0.95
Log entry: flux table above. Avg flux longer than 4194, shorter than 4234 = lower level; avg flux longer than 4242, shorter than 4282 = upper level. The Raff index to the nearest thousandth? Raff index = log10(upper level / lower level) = -0.014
